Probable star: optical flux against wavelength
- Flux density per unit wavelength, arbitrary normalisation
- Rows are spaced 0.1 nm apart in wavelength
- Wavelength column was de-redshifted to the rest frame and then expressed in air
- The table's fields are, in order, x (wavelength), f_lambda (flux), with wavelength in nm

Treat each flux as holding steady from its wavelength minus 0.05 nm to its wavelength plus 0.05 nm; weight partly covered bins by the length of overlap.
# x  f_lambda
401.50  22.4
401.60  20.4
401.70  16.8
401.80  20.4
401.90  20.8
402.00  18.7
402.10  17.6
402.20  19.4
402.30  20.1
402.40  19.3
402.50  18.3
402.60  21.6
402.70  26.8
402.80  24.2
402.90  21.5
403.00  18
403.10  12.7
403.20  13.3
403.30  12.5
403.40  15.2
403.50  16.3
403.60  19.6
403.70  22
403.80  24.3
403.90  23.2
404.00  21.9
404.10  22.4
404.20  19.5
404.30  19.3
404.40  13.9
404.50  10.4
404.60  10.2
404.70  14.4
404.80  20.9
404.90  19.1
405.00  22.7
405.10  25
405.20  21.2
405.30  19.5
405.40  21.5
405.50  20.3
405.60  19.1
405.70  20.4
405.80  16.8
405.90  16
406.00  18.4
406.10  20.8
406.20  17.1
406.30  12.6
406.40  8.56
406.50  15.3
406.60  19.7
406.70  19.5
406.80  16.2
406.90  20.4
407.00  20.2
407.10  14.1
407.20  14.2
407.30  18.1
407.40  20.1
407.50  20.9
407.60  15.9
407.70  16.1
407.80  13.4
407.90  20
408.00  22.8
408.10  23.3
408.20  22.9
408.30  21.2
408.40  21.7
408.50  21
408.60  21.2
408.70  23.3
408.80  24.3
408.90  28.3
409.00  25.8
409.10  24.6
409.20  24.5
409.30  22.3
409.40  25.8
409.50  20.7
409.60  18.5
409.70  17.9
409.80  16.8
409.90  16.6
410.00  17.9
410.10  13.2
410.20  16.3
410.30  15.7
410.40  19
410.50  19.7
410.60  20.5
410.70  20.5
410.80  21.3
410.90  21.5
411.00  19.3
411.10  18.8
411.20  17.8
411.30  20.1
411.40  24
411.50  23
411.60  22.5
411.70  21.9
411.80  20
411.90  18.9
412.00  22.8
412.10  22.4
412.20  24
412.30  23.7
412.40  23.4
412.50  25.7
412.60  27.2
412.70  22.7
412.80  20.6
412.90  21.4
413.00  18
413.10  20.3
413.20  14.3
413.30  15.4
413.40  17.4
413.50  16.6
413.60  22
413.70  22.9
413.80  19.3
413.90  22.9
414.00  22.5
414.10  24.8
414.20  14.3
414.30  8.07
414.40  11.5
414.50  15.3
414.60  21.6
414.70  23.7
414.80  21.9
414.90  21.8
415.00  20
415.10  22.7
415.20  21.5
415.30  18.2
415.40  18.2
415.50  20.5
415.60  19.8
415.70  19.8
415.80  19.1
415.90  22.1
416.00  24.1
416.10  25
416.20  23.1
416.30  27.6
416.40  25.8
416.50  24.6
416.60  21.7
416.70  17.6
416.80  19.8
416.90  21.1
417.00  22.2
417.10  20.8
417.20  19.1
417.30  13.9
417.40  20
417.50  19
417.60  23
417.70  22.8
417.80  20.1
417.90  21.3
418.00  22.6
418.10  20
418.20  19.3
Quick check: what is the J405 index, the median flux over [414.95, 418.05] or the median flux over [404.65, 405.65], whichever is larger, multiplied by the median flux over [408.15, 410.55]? 445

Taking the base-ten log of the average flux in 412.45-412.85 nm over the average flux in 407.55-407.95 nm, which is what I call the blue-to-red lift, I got 0.17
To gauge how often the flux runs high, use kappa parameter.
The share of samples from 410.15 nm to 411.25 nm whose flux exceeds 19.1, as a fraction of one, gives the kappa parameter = 0.55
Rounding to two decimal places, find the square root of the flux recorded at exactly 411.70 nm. 4.68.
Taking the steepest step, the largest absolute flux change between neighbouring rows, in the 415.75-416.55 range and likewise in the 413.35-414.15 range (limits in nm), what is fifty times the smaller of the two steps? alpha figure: 225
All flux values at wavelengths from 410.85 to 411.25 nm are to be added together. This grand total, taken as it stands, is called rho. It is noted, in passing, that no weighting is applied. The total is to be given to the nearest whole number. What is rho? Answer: 77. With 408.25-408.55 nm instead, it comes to 64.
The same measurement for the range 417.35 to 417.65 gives 62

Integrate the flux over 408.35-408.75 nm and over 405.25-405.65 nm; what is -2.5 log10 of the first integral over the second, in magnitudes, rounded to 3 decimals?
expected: -0.088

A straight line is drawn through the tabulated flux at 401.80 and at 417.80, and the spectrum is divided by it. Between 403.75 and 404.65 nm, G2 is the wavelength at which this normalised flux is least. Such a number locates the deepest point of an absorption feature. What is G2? 404.60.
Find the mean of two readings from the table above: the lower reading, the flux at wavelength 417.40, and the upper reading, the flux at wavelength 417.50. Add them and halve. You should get 19.5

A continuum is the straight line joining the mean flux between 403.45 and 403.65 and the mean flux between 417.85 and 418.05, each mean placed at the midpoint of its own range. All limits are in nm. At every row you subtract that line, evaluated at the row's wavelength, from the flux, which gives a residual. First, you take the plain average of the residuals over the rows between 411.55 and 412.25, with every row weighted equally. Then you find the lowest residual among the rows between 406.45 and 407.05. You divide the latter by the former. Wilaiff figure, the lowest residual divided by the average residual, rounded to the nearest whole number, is -2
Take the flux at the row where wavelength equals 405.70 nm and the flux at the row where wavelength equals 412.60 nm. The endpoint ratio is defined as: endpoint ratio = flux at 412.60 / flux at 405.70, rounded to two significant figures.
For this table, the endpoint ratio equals 1.3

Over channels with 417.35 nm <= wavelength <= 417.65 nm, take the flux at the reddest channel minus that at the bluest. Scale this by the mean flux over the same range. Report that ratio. 0.15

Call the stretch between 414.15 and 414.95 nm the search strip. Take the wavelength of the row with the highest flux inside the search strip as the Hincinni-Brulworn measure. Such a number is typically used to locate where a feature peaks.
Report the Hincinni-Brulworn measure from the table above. 414.70 nm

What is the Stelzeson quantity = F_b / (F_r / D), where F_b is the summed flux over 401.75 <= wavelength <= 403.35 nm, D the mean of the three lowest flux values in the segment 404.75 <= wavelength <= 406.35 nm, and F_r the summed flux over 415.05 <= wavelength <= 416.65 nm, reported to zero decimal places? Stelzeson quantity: 13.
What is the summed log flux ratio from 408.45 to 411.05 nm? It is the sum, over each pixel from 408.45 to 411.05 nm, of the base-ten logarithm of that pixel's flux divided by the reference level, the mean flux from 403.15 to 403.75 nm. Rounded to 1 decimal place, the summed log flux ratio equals 2.4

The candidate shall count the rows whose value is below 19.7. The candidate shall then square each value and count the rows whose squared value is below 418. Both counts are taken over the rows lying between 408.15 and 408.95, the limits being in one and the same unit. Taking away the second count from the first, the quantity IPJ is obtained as 0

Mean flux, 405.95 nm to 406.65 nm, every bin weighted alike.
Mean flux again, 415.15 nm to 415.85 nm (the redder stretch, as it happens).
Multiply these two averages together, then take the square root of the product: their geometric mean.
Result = 18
